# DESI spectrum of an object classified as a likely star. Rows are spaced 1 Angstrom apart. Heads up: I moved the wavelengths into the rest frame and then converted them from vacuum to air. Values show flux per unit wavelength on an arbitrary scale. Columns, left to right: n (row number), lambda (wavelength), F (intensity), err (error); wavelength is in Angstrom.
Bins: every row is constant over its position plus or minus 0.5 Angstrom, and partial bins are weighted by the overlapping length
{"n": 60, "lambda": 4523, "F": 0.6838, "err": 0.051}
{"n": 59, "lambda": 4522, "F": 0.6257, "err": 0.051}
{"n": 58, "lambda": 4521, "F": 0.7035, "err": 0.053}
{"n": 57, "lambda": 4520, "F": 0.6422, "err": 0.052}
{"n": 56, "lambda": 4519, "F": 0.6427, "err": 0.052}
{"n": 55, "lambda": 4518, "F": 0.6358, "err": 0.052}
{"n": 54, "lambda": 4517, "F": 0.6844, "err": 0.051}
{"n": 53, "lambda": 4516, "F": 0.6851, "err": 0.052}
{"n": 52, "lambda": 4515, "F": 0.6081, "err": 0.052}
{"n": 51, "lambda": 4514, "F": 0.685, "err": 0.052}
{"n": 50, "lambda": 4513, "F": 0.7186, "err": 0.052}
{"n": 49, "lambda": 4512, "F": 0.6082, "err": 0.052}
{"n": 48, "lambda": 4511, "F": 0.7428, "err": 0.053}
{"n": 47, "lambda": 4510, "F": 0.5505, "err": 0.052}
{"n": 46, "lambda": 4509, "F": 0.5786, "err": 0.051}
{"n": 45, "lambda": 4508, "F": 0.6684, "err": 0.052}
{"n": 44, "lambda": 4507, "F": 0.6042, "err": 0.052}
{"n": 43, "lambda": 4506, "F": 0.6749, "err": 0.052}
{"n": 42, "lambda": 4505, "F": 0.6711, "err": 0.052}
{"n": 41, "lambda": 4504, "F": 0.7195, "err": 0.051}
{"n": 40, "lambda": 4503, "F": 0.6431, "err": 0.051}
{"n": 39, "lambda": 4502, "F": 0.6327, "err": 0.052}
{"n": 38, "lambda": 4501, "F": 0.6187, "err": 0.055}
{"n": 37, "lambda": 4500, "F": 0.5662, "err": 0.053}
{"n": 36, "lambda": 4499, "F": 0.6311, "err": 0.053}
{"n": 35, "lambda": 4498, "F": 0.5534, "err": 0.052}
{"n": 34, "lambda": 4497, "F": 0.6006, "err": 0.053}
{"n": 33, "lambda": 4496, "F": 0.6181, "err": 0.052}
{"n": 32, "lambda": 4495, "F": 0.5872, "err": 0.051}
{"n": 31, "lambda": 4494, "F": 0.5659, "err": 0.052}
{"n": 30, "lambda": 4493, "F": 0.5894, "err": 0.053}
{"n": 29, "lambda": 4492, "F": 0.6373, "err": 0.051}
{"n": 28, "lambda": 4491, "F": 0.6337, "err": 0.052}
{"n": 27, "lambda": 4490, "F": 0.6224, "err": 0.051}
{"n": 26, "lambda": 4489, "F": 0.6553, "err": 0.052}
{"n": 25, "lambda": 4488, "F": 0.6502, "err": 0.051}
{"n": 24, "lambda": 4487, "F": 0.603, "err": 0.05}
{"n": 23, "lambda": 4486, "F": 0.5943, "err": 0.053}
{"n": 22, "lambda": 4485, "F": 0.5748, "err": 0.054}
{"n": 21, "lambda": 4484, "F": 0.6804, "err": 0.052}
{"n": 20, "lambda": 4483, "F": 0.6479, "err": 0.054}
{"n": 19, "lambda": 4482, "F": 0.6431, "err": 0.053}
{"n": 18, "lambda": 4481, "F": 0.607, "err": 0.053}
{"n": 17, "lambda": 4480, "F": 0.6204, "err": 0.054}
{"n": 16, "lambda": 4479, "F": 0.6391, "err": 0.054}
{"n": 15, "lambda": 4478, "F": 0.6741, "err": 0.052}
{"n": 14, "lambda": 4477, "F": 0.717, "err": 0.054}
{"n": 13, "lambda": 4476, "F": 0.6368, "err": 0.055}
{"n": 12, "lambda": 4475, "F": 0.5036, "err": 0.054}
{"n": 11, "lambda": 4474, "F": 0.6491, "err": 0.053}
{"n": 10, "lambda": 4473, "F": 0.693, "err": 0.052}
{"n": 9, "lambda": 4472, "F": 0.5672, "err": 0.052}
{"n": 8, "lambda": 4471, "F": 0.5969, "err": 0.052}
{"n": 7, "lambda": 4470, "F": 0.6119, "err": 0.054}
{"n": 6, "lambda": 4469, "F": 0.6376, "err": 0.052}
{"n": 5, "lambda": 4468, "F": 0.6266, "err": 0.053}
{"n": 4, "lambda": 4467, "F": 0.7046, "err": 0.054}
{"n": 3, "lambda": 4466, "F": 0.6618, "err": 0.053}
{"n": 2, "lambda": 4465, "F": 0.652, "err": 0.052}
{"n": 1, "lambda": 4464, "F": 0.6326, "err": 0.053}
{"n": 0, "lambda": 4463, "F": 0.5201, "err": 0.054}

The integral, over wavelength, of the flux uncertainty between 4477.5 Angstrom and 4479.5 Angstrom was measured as 0.106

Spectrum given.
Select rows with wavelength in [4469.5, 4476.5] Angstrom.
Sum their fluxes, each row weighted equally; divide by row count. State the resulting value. 0.608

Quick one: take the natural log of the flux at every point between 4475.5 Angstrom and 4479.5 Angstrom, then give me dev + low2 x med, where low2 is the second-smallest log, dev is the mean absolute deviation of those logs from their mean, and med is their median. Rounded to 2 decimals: 0.23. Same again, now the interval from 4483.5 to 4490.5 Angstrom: 0.30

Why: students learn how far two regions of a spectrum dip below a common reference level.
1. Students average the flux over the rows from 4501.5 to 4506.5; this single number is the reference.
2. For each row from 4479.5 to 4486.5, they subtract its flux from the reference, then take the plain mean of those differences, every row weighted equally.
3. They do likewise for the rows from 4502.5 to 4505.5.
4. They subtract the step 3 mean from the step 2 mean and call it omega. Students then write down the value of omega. 0.054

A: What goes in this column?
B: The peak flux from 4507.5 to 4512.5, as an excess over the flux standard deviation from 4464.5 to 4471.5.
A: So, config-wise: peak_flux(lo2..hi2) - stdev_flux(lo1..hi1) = 0.71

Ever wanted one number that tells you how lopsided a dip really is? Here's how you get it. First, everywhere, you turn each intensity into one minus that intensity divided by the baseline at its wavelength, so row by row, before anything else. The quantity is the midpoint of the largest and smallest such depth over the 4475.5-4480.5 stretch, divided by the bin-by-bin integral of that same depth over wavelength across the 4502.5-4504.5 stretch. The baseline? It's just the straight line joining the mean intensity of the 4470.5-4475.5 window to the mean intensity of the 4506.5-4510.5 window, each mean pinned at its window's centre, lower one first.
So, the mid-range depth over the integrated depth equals 0.4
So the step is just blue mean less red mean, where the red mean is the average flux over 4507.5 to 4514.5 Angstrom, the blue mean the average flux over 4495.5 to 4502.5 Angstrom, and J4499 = -0.047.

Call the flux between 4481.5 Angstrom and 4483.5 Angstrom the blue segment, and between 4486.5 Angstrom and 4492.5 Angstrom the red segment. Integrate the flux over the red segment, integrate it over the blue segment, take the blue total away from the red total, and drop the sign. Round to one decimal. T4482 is 2.5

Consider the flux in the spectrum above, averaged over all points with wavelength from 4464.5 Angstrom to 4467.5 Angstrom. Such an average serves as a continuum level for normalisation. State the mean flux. 0.673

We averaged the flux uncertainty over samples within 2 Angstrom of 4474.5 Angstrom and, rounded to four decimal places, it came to 0.0535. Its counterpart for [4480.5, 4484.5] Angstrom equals 0.0530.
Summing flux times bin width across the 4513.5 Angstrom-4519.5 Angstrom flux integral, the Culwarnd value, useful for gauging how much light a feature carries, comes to 3.94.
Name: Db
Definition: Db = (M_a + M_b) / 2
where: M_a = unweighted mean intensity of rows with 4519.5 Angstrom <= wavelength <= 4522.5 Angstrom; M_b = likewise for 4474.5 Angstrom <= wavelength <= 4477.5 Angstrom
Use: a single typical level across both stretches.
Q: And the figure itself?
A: 0.638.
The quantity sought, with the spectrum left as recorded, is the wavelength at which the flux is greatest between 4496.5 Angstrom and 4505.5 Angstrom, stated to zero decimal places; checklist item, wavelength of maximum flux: 4504 Angstrom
